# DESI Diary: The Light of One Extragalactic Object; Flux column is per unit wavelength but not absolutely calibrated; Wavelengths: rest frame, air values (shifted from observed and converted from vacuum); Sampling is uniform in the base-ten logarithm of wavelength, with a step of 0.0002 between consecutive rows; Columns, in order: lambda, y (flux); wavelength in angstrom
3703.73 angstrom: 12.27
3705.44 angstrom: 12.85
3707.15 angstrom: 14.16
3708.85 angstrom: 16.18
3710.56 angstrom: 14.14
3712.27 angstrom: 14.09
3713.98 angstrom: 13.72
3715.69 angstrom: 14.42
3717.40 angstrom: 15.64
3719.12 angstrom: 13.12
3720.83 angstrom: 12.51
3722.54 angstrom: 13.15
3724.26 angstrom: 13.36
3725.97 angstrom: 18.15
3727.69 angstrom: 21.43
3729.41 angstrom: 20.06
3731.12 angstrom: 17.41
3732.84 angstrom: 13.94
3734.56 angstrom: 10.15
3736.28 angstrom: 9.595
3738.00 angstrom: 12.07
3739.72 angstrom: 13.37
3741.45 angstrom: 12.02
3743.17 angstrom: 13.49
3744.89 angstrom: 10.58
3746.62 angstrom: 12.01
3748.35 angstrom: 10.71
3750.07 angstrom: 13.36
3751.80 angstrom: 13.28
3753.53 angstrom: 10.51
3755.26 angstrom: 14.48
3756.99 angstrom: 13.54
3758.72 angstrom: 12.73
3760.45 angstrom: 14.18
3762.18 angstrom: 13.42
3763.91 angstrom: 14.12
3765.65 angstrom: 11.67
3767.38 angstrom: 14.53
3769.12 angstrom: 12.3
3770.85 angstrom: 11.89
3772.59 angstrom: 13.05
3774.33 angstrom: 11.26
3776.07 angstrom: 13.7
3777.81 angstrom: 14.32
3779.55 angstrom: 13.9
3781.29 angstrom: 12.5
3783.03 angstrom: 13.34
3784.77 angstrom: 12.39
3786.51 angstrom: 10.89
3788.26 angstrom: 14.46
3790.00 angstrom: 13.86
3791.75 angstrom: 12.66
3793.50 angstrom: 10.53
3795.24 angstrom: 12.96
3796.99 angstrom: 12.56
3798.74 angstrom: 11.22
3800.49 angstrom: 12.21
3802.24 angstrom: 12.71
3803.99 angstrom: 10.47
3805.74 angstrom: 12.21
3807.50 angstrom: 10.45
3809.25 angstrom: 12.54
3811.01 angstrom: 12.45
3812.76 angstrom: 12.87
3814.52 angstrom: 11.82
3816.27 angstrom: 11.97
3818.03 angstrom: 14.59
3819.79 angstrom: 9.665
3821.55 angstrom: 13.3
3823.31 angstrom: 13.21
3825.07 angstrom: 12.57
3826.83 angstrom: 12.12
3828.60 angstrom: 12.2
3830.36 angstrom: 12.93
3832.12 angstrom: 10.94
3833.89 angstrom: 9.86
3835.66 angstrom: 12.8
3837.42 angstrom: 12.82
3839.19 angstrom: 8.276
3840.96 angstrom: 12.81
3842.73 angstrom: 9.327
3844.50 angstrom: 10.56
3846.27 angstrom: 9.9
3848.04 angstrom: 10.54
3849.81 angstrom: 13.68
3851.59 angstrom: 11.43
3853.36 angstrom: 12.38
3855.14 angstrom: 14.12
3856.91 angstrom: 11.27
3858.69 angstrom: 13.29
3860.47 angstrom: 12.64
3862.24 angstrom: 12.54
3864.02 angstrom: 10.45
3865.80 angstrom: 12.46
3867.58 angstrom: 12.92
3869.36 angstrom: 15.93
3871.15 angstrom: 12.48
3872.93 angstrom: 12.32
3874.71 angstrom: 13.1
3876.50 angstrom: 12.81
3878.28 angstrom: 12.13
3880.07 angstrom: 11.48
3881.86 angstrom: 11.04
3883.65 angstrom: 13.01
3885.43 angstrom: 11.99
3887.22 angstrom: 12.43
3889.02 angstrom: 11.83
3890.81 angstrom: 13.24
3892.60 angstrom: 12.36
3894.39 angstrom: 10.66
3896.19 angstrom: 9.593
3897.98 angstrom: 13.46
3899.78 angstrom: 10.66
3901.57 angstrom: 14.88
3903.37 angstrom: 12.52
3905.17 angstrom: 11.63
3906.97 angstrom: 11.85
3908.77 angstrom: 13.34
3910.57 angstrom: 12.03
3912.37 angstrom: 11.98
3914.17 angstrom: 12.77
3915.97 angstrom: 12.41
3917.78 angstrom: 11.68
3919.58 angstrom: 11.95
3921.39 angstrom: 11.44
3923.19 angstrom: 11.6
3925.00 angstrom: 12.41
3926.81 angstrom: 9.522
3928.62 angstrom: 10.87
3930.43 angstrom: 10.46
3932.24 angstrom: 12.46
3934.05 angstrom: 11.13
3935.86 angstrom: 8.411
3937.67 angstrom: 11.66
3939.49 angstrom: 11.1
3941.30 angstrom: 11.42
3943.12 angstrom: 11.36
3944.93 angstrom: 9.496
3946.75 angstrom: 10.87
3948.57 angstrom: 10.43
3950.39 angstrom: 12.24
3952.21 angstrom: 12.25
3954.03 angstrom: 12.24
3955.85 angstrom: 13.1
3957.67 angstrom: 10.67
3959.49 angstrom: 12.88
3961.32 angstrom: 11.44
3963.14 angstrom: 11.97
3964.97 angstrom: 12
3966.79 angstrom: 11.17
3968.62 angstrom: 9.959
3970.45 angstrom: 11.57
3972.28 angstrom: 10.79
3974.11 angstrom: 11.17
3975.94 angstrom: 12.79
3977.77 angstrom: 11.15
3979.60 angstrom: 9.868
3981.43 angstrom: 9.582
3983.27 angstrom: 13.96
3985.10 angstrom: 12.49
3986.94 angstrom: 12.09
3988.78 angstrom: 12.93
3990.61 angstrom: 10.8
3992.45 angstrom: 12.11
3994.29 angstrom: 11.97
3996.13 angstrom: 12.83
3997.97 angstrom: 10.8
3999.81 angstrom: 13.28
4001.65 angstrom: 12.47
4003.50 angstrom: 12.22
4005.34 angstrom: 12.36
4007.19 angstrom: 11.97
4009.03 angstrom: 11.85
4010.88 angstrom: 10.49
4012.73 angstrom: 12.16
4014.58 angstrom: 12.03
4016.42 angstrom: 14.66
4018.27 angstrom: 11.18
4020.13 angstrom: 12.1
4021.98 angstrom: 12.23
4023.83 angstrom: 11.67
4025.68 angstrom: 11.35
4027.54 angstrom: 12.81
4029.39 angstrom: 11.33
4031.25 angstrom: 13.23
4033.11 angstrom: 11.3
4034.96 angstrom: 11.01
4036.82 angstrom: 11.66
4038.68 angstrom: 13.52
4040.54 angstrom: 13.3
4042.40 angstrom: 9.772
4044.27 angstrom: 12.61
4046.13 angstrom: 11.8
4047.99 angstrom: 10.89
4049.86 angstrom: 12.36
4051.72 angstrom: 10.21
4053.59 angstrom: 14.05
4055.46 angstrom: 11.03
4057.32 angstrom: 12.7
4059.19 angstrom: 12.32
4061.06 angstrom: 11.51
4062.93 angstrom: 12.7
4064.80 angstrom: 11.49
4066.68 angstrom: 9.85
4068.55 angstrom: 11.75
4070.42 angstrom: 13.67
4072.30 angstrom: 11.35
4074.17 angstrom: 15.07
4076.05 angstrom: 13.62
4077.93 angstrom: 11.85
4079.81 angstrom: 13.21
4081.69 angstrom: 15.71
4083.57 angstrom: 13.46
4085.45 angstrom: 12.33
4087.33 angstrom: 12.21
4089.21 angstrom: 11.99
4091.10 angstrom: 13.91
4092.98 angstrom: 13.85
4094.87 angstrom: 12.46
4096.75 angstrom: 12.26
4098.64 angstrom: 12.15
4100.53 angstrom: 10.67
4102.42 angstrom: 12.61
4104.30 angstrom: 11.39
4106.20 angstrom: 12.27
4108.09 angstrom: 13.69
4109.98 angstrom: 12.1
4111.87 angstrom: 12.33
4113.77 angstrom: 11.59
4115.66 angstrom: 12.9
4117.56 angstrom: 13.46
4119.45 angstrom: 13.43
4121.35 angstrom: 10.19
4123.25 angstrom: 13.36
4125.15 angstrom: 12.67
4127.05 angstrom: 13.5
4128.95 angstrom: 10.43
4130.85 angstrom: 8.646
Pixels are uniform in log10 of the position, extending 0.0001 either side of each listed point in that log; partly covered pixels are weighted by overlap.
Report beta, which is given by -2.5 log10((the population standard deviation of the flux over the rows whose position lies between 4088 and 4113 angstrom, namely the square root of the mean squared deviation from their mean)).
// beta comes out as 0.1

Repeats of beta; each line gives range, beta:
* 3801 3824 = -0.3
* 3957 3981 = 0.1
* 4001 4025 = 0.1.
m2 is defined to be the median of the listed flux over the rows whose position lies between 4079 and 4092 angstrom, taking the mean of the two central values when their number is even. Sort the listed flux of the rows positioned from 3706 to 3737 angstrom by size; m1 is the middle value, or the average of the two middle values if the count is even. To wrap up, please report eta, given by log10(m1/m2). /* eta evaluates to 0.03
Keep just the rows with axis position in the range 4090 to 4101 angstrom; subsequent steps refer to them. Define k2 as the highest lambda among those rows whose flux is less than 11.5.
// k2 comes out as 4100.53 angstrom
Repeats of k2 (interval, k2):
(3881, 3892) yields 3881.86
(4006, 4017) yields 4010.88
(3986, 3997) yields 3990.61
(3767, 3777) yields 3774.33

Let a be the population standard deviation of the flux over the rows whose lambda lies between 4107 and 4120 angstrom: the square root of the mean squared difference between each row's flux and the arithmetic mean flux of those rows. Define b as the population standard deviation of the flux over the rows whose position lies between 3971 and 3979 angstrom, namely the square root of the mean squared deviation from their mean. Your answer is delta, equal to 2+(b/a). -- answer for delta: 3.0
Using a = 0.7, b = 0.8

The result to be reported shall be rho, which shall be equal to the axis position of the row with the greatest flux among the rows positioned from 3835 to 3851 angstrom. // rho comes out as 3849.81 angstrom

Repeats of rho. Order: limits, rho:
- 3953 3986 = 3983.27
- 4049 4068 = 4053.59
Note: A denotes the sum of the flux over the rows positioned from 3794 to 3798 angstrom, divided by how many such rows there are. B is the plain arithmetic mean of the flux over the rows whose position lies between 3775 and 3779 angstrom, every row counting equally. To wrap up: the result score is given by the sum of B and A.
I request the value 26.8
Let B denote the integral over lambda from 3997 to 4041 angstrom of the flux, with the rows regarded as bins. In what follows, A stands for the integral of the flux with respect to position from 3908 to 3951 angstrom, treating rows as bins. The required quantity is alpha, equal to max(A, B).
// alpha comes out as 533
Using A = 489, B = 533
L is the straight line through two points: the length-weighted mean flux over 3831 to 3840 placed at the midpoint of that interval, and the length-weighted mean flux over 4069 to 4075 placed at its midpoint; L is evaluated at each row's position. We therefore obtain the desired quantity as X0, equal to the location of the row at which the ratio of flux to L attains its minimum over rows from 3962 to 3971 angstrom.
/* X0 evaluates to 3968.62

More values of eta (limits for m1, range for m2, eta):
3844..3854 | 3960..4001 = -0.03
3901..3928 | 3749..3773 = -0.05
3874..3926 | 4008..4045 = 0.00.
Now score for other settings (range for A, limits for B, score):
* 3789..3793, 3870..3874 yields 25.7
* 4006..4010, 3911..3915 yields 24.3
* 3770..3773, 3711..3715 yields 26.4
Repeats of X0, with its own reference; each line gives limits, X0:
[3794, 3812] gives 3807.50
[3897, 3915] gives 3899.78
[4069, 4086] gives 4072.30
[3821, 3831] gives 3826.83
